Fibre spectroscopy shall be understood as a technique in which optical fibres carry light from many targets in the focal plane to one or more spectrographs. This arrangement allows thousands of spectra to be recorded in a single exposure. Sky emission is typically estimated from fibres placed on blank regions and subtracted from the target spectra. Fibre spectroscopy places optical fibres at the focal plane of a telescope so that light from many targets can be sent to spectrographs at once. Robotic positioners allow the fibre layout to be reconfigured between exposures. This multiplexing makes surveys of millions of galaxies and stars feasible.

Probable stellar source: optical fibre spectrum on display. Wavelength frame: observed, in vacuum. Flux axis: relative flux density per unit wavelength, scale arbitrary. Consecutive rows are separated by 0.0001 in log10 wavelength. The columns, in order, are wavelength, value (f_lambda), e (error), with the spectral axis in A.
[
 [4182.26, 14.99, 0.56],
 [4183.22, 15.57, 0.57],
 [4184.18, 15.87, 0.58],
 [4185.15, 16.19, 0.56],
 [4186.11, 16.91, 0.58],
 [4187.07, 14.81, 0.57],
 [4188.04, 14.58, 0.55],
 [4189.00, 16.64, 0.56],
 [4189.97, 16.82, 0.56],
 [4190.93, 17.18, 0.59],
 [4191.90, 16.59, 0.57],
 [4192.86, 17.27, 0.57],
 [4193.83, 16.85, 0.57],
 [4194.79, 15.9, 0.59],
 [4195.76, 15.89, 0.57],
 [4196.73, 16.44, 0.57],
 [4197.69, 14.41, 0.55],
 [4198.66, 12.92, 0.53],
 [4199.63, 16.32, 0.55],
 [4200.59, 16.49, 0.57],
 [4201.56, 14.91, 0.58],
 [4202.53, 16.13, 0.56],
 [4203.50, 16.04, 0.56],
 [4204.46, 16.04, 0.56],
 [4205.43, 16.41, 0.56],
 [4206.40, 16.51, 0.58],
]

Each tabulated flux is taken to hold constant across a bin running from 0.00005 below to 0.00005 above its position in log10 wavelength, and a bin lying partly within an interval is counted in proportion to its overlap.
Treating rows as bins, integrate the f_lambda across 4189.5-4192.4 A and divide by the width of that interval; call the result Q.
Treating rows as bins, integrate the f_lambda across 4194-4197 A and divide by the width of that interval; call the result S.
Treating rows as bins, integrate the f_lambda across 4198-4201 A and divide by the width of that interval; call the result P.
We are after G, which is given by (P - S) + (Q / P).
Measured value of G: 0.2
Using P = 15.2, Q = 16.9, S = 16.1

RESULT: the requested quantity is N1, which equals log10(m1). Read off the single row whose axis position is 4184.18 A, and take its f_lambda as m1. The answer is 1.20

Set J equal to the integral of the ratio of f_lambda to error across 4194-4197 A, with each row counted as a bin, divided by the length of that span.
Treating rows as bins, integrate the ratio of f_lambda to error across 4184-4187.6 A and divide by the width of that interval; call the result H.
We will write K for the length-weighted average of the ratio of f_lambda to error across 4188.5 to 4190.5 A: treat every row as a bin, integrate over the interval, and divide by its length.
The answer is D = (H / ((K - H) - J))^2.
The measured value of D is 1.15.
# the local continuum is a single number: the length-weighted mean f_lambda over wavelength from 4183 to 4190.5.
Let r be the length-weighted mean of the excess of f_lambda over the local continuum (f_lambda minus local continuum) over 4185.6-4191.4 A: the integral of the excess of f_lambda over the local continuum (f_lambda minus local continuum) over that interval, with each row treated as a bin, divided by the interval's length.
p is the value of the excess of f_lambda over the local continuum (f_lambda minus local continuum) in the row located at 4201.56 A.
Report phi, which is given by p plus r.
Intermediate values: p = -1.0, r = 0.2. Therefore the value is -0.8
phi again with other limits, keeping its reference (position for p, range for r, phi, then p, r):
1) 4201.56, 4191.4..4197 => -0.5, -1.0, 0.5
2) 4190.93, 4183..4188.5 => 0.9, 1.2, -0.3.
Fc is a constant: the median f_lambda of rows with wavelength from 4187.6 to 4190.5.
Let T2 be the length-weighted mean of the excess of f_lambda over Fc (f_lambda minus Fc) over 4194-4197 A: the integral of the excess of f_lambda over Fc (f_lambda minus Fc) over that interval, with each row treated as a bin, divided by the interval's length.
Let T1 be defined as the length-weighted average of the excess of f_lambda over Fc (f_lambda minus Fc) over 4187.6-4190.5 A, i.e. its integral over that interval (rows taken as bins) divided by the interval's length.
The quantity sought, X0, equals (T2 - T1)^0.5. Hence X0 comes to 0.28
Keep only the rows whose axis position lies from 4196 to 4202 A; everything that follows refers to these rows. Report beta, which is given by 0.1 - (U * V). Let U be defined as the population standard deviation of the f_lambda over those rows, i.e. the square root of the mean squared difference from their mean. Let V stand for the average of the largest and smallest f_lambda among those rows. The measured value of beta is -19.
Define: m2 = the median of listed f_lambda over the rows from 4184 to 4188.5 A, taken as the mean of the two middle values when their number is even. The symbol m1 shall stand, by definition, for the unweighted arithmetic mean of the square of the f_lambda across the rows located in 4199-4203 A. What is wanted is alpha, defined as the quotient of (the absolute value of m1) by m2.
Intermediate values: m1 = 255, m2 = 15.9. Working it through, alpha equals 16.1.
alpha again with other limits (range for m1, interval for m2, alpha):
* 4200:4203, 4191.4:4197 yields 15.2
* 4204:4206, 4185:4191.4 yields 15.8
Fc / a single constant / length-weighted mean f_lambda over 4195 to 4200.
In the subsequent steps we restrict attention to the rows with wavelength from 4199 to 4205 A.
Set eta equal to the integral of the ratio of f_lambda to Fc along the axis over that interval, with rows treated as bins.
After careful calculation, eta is 6.29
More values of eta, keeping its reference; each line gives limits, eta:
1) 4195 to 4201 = 6.09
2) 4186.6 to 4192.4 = 6.15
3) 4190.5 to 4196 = 6.02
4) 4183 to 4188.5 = 5.67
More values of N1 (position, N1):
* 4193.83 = 1.23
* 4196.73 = 1.22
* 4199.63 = 1.21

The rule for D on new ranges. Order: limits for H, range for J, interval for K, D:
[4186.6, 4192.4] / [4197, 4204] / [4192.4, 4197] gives 1.08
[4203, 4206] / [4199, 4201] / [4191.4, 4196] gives 0.98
